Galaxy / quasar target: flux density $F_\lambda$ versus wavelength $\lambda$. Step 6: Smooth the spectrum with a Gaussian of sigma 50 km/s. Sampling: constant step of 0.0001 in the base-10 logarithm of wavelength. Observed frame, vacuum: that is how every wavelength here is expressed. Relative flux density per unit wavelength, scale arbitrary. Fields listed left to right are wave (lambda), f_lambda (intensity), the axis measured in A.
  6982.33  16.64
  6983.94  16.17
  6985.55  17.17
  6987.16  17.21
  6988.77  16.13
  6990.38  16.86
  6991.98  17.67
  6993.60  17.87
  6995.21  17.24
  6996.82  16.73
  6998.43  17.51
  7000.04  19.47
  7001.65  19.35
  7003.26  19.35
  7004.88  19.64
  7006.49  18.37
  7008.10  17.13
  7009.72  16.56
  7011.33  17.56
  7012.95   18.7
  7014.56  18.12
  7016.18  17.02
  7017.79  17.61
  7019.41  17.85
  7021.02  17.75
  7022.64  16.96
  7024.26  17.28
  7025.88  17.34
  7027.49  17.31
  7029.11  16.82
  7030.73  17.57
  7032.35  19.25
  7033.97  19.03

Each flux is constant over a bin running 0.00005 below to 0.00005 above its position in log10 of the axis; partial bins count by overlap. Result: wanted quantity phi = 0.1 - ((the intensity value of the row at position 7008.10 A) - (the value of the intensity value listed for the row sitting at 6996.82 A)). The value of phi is -0.3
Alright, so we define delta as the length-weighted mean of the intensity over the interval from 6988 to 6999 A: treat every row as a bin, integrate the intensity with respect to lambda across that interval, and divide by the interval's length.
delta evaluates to 17.14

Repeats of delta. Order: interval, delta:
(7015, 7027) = 17.43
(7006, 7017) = 17.62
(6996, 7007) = 18.64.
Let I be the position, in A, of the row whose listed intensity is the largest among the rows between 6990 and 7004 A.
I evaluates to 7000.04 A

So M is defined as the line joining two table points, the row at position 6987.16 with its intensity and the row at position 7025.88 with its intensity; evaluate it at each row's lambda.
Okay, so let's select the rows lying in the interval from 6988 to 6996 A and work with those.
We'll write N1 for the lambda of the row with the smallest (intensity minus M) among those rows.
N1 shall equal 6988.77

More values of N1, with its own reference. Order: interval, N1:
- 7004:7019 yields 7009.72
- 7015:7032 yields 7029.11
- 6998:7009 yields 7008.10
